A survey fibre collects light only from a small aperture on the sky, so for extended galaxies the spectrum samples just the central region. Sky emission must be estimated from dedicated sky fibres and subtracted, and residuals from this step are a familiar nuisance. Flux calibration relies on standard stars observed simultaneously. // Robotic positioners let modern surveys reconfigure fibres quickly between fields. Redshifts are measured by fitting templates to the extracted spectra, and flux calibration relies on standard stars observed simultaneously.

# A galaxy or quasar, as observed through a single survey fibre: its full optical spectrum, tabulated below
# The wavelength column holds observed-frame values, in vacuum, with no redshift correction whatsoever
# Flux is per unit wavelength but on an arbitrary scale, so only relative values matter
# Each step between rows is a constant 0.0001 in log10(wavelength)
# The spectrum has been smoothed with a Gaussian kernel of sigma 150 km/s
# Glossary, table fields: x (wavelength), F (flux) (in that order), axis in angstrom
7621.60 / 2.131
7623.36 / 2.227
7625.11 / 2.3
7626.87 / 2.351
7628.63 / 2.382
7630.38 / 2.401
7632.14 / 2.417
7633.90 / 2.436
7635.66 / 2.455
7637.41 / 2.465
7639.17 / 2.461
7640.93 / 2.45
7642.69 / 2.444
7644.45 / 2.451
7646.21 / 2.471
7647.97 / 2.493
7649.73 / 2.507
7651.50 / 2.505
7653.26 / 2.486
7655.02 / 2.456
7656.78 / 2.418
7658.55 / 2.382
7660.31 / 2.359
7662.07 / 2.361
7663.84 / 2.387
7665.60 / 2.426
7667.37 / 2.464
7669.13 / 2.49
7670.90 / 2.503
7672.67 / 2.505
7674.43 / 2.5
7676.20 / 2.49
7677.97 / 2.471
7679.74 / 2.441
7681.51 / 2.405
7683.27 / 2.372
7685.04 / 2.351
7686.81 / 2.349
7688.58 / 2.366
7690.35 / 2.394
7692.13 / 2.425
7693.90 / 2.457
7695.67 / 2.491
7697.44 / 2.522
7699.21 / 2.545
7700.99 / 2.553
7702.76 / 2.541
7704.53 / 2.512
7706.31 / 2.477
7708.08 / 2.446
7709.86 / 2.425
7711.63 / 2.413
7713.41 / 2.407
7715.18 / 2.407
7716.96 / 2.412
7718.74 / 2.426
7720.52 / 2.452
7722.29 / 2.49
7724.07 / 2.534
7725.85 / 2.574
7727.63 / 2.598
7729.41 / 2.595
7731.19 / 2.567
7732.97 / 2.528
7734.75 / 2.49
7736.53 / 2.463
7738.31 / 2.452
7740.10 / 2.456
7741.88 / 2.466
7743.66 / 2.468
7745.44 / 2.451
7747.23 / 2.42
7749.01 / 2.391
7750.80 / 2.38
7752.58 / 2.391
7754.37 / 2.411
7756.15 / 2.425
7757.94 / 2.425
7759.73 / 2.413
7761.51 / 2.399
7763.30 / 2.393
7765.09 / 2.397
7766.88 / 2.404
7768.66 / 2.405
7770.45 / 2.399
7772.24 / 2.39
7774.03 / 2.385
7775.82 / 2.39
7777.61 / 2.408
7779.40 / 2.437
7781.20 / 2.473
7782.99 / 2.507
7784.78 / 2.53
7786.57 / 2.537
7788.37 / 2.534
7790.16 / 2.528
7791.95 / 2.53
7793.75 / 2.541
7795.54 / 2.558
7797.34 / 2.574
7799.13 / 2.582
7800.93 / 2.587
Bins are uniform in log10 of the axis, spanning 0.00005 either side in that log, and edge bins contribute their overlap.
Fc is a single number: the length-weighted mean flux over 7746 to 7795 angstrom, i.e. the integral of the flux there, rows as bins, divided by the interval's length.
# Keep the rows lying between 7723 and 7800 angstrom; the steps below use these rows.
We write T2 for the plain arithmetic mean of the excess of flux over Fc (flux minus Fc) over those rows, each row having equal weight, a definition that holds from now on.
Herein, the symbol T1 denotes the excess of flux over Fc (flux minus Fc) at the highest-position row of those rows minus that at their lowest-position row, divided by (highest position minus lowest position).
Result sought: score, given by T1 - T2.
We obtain -0.030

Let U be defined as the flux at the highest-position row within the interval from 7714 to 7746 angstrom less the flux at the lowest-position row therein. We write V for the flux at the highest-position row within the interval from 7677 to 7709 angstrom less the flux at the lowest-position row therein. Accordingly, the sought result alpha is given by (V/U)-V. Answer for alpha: -0.5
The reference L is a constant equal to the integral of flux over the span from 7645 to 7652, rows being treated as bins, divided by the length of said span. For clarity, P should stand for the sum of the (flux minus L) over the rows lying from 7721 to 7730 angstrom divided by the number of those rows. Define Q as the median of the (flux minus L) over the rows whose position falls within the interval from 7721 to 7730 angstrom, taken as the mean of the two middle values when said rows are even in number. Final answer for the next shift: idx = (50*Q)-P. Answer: 4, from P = 0.07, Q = 0.08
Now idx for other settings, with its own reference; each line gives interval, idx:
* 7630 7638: -3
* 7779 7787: 1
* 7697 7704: 3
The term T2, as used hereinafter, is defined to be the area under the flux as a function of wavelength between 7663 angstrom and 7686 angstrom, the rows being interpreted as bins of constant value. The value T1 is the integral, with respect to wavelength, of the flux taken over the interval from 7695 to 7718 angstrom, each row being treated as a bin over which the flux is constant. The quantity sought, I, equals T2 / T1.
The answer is 0.99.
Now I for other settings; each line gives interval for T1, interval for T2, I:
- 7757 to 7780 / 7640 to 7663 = 1.02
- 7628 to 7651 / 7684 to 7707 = 1.00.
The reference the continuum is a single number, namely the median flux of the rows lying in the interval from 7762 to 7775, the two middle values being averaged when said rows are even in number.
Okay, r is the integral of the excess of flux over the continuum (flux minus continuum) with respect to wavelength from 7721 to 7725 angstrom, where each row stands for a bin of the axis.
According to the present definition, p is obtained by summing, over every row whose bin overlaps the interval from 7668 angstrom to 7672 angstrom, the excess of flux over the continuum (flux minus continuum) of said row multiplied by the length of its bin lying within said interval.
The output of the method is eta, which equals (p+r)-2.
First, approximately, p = 0.4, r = 0.4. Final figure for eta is -1.17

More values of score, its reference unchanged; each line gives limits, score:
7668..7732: -0.029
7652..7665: 0.023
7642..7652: -0.032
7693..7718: -0.034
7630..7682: -0.010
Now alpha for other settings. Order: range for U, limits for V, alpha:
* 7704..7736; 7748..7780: -2.1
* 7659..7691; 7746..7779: -0.3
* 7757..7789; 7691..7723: 0.5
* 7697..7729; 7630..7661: -0.5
